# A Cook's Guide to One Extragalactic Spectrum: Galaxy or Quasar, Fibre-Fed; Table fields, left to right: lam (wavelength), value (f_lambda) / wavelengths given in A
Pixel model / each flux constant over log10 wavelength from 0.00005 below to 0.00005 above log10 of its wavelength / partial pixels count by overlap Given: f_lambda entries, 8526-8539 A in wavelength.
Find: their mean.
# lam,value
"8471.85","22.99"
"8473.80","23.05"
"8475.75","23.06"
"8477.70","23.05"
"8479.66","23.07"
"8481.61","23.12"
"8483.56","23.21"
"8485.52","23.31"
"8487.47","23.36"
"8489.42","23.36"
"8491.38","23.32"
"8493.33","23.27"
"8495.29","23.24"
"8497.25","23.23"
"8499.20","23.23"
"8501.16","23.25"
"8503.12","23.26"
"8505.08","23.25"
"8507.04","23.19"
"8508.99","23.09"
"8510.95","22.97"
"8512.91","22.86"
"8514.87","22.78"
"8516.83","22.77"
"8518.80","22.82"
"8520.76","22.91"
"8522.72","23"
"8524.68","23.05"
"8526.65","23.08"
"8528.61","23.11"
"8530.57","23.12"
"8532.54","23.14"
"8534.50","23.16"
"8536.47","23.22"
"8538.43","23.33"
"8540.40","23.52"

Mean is 23.2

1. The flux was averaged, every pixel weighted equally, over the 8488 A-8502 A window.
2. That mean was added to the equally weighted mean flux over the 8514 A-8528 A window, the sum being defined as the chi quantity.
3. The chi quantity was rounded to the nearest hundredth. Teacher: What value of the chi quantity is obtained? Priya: 46.19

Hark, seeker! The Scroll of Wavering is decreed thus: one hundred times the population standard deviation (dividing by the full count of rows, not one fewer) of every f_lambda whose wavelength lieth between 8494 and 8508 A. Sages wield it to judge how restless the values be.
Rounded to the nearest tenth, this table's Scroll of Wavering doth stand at 2.1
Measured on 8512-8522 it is 5.2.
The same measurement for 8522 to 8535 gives 5.1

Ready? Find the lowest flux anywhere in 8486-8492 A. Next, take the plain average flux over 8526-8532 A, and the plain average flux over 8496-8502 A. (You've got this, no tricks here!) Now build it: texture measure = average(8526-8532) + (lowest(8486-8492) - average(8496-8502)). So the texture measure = 23.2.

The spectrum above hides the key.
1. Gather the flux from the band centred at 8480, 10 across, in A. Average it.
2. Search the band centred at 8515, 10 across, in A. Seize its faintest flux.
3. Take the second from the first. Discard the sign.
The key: 0.33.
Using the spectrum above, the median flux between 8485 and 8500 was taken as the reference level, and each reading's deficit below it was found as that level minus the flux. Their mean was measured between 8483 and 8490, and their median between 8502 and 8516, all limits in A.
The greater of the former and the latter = 0.2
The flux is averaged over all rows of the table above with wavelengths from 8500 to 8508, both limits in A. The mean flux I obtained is 23.2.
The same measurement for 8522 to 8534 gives 23.1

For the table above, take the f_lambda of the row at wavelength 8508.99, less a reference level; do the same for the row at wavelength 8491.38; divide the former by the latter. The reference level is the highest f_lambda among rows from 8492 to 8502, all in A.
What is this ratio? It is -3.6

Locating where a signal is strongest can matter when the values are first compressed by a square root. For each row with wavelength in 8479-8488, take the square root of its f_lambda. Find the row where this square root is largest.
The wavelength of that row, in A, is 8487.47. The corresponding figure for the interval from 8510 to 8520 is 8510.95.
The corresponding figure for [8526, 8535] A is 8534.50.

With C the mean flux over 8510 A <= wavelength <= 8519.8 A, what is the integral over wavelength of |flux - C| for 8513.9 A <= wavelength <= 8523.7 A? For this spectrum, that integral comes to 0.7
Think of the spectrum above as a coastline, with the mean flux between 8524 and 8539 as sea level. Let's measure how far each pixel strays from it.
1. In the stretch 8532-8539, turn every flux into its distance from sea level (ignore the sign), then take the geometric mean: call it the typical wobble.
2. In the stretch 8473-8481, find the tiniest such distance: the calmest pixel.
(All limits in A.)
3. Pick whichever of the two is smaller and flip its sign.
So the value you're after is -0.033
